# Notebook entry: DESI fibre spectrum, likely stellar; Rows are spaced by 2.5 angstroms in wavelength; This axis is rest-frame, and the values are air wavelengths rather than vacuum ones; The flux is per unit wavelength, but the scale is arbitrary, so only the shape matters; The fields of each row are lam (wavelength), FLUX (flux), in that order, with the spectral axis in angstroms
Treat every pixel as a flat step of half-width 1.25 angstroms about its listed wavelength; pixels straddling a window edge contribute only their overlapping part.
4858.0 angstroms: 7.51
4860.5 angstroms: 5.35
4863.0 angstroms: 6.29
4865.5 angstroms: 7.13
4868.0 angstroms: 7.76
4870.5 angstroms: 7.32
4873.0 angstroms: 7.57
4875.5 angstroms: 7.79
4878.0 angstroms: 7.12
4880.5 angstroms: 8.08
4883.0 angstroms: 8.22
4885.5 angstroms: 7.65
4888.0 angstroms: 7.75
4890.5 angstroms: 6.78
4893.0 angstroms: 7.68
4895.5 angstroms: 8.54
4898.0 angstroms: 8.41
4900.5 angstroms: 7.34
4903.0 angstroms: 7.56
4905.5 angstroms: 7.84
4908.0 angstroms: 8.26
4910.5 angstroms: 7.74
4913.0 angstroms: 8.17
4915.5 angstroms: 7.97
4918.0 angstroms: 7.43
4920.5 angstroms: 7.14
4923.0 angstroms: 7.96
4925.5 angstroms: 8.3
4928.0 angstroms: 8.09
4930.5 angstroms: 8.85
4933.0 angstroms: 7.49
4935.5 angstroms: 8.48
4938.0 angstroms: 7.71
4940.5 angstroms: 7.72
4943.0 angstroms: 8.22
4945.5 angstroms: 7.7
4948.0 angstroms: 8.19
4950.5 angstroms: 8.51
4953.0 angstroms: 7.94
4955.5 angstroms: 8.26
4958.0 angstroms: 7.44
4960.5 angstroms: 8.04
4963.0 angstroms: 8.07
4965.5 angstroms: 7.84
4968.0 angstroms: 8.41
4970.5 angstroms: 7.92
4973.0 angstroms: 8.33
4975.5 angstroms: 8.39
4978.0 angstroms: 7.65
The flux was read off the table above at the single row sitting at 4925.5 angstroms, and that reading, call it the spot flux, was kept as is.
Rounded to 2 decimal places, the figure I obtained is 8.30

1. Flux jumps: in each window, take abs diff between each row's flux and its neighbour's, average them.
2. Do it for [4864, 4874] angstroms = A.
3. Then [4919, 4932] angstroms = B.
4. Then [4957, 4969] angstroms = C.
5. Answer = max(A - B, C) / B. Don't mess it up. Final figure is 0.67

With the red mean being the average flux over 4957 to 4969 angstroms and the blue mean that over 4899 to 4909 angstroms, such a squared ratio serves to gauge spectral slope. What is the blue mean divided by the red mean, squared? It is 0.95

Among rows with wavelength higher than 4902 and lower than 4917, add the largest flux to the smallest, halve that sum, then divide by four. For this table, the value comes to 1.98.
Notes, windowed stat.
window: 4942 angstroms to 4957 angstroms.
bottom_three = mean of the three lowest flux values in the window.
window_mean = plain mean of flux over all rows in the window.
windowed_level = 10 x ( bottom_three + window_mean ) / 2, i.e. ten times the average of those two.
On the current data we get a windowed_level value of 80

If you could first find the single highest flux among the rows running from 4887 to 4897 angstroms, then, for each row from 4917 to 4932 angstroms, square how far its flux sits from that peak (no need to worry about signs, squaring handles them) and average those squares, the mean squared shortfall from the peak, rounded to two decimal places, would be 0.65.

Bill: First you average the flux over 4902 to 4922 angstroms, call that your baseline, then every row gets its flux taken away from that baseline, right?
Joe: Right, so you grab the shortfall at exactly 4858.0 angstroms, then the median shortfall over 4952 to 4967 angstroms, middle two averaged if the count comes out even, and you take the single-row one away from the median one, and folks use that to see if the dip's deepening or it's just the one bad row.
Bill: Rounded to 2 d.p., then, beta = -0.48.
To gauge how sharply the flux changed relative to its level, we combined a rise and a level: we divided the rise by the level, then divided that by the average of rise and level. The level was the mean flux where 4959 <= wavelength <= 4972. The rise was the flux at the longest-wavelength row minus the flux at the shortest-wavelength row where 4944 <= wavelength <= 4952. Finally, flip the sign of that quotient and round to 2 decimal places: -0.02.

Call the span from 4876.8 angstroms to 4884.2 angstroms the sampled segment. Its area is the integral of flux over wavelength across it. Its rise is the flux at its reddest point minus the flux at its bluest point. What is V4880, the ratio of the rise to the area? 0.019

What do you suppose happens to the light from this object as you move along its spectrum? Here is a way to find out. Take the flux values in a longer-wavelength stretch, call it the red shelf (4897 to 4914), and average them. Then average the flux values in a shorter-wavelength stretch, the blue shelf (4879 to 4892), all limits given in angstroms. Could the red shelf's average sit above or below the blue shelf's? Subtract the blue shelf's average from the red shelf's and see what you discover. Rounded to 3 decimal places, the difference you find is 0.207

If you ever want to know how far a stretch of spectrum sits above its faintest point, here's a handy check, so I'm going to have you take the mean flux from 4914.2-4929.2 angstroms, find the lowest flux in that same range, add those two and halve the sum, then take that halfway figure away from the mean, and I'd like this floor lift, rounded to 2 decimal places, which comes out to 0.34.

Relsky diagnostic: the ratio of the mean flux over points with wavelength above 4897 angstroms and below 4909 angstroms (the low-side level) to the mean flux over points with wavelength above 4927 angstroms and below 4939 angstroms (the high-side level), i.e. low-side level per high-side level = 0.97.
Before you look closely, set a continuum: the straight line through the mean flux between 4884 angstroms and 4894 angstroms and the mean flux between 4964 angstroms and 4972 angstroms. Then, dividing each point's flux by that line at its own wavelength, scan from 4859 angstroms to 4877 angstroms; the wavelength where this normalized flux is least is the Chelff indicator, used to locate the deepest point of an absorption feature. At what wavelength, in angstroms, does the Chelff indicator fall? 4860.5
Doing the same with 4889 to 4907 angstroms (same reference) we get 4890.5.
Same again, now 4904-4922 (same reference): 4920.5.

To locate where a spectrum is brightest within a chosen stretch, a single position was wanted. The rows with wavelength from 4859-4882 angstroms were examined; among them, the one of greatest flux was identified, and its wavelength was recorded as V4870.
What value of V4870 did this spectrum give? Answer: 4880.5 angstroms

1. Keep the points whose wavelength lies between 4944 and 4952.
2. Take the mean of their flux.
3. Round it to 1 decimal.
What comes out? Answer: 8.1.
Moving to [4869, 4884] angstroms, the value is 7.7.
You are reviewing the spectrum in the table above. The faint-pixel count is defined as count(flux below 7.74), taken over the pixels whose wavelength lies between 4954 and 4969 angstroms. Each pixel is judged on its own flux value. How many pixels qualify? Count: 1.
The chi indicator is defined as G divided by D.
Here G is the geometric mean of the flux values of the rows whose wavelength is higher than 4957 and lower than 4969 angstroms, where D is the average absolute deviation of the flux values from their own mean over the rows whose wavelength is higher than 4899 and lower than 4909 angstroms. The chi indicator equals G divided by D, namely 27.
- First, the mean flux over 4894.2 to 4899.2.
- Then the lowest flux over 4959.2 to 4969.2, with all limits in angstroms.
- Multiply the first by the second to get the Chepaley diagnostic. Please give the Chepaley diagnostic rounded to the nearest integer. 66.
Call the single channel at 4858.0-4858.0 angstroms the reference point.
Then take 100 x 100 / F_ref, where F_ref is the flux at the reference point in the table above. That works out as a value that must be 1332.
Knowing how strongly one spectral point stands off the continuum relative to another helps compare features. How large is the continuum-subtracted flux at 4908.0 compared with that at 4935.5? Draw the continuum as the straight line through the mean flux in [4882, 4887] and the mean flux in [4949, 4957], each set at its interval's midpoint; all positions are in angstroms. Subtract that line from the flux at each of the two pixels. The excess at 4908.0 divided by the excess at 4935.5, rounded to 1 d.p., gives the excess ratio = 0.7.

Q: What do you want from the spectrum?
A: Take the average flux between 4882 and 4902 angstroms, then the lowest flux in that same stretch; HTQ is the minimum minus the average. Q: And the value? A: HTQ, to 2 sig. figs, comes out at -1.0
